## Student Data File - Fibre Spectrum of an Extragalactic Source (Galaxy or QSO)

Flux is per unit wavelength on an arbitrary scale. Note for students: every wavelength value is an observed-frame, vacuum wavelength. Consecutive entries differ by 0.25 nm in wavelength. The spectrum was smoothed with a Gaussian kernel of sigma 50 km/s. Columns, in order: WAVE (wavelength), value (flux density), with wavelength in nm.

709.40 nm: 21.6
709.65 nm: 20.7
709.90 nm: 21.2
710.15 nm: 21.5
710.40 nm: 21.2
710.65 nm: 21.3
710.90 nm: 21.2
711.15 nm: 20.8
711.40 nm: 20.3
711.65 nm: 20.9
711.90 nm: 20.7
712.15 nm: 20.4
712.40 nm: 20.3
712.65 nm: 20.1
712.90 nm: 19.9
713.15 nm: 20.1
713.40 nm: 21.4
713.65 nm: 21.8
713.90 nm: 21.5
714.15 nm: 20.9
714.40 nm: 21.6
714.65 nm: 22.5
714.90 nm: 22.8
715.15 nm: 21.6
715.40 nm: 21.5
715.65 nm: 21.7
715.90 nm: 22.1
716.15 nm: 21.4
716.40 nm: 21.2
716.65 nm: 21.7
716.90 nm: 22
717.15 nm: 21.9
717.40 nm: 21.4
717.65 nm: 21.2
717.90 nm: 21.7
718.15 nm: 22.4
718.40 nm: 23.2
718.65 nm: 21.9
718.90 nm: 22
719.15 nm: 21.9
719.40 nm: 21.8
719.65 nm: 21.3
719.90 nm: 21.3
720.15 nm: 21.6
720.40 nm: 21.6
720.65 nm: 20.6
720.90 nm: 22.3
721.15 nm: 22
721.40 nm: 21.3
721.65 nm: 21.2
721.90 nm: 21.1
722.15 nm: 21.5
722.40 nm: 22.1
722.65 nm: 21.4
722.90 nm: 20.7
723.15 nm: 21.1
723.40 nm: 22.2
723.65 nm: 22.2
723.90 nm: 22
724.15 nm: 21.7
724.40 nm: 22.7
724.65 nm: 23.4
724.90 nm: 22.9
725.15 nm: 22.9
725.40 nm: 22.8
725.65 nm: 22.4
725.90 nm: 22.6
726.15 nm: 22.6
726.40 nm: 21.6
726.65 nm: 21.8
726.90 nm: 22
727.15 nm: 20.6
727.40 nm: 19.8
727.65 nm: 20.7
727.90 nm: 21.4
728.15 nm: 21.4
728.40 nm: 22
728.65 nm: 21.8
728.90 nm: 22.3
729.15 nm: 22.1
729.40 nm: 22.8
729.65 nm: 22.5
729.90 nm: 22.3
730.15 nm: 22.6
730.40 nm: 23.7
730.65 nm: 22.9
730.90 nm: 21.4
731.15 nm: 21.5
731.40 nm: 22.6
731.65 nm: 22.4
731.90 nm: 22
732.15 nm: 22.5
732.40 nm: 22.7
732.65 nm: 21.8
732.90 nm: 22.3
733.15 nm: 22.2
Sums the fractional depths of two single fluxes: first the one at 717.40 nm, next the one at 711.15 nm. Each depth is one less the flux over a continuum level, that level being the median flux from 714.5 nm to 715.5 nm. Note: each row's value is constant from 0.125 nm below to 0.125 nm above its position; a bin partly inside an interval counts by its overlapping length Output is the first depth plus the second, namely 0.09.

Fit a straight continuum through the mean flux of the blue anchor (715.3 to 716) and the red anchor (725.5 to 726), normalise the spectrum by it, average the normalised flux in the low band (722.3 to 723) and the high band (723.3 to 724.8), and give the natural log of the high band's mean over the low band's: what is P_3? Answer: 0.040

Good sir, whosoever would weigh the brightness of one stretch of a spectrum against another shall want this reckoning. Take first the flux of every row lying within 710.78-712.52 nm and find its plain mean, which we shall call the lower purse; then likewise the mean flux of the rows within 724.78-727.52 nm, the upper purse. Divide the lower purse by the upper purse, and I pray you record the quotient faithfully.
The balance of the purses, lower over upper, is 0.939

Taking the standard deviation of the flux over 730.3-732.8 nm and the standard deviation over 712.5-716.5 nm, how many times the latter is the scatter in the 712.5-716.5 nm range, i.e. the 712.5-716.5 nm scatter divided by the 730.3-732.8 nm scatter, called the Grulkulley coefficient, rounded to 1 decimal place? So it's 1.2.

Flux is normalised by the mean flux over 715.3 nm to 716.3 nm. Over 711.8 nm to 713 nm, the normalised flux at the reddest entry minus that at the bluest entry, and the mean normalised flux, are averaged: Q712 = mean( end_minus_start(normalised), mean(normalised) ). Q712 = 0.45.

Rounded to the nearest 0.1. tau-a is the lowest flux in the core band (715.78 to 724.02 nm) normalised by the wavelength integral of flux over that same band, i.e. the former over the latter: 0.1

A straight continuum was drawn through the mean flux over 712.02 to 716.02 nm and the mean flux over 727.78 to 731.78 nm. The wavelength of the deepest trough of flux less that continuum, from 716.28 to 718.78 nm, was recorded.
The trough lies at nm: 717.65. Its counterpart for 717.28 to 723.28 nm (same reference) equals 722.90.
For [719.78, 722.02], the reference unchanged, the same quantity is 720.65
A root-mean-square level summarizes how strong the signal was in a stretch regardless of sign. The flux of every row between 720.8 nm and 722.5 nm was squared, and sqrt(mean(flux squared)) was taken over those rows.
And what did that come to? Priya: 21.6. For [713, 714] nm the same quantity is 21.2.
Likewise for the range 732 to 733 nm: 22.3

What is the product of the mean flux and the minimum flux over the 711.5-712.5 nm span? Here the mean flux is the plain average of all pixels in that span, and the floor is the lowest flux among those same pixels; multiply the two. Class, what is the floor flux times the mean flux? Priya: 418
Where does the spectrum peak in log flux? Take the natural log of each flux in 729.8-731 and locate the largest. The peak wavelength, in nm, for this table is 730.40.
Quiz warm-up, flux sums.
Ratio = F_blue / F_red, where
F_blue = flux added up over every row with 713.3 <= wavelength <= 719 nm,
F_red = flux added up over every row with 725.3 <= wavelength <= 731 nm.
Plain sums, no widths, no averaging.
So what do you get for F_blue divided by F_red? 0.991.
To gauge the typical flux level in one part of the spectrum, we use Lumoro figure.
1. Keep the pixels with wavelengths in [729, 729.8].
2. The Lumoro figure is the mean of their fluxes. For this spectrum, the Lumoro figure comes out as 22.5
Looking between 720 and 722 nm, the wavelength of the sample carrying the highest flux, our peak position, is 720.90 nm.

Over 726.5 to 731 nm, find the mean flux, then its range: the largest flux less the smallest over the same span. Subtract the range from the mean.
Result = 18.0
